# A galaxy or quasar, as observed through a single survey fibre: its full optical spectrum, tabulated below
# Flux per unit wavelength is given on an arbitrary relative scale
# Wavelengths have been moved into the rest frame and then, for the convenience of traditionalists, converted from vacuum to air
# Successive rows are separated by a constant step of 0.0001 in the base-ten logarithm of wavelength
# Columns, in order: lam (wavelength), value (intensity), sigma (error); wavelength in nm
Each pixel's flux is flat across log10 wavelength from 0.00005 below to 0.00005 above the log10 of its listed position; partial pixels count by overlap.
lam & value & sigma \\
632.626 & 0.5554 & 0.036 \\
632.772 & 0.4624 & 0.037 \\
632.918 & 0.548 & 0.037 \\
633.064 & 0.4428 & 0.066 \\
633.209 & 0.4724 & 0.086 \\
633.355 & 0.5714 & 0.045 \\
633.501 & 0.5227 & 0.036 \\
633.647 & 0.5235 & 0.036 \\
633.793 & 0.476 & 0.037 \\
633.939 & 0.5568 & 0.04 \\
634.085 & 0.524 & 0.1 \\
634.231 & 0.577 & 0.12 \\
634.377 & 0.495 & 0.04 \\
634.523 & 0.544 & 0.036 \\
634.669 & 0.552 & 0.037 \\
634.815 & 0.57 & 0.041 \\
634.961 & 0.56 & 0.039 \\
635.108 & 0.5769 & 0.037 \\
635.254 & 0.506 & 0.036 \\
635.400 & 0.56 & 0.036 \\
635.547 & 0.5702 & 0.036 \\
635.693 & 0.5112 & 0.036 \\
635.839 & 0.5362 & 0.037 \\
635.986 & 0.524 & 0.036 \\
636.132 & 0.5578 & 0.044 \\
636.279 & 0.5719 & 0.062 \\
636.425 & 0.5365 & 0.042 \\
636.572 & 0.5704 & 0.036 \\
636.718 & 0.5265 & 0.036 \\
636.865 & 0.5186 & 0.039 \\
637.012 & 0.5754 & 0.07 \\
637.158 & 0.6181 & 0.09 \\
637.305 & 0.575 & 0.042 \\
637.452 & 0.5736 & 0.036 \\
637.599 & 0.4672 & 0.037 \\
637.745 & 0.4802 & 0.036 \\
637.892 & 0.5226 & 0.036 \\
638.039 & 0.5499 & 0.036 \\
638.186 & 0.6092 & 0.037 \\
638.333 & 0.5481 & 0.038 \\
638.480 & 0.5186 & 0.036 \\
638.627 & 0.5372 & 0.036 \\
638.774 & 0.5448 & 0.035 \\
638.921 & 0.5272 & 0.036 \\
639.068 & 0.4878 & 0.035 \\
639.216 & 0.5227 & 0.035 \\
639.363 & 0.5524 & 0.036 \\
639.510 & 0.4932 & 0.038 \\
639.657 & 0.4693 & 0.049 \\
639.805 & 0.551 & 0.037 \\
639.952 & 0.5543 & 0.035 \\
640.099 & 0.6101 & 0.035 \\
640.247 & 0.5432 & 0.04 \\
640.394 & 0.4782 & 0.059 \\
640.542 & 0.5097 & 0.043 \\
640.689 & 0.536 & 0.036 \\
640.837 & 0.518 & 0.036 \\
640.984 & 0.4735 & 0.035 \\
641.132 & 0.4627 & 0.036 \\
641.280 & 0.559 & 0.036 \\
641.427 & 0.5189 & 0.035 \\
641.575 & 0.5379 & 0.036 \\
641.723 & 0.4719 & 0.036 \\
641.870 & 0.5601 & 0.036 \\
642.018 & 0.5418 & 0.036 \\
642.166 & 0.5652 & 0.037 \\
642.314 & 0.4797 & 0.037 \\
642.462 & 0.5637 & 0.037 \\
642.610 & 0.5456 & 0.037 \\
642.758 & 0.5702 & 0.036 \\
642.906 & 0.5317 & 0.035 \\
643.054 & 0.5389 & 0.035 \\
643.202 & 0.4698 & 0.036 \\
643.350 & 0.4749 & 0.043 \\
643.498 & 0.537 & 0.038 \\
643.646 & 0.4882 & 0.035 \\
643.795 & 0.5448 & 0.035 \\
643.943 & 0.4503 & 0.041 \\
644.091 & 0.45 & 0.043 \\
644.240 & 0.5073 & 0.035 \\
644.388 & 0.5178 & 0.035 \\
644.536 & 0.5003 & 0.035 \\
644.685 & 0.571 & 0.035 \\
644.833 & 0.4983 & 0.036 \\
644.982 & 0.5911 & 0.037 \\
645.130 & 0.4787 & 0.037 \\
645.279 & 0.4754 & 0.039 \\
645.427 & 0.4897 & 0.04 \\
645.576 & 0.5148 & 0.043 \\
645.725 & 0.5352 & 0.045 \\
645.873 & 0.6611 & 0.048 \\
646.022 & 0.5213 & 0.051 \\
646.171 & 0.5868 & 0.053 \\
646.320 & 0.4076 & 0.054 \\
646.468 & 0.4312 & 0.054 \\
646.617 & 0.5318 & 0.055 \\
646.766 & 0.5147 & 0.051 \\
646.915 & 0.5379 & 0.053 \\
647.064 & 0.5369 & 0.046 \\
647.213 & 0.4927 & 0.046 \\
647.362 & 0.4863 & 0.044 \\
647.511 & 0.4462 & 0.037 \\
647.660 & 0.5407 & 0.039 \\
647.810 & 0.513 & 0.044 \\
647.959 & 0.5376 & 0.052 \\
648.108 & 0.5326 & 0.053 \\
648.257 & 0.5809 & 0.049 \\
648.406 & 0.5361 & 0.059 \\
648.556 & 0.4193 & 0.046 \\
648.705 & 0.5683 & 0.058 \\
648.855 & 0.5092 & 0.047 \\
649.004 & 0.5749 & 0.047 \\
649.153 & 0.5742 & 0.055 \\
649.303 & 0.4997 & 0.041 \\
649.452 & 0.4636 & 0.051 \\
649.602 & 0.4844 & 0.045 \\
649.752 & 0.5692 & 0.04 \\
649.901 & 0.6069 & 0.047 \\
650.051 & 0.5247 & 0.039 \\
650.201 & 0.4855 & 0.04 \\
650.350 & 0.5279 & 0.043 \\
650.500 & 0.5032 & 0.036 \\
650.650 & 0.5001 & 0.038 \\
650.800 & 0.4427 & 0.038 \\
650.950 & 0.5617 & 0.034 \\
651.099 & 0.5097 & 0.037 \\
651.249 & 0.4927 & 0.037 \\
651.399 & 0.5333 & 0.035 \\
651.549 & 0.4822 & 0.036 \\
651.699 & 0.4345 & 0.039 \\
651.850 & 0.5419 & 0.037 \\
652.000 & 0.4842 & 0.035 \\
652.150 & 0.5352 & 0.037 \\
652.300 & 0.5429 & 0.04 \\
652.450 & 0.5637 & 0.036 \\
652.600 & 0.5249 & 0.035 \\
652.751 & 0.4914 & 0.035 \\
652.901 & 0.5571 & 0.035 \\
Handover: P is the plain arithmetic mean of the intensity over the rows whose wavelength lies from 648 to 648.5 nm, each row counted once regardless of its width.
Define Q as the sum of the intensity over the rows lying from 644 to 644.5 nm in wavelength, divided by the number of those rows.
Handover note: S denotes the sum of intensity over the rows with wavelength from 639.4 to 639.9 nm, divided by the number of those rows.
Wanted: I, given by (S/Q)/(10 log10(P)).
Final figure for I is -0.395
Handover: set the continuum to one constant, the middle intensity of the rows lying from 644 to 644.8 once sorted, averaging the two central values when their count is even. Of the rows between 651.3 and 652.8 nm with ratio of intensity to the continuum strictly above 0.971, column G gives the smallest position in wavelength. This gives 651.399 nm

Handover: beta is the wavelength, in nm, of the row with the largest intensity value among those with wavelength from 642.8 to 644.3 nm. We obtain 643.795 nm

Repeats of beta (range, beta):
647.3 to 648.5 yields 648.257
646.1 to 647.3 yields 646.171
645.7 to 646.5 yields 645.873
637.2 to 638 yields 637.305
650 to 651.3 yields 650.950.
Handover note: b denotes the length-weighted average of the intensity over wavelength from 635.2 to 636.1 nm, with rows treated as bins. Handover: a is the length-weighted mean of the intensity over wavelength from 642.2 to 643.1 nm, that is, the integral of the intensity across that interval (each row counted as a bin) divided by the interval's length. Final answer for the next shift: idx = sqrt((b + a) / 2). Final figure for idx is 0.733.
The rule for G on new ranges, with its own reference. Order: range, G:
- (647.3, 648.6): 647.660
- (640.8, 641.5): 640.837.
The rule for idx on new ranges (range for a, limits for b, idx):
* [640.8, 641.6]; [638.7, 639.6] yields 0.718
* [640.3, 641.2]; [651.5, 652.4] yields 0.708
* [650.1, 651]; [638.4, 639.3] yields 0.716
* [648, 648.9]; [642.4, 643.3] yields 0.728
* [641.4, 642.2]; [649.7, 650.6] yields 0.730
